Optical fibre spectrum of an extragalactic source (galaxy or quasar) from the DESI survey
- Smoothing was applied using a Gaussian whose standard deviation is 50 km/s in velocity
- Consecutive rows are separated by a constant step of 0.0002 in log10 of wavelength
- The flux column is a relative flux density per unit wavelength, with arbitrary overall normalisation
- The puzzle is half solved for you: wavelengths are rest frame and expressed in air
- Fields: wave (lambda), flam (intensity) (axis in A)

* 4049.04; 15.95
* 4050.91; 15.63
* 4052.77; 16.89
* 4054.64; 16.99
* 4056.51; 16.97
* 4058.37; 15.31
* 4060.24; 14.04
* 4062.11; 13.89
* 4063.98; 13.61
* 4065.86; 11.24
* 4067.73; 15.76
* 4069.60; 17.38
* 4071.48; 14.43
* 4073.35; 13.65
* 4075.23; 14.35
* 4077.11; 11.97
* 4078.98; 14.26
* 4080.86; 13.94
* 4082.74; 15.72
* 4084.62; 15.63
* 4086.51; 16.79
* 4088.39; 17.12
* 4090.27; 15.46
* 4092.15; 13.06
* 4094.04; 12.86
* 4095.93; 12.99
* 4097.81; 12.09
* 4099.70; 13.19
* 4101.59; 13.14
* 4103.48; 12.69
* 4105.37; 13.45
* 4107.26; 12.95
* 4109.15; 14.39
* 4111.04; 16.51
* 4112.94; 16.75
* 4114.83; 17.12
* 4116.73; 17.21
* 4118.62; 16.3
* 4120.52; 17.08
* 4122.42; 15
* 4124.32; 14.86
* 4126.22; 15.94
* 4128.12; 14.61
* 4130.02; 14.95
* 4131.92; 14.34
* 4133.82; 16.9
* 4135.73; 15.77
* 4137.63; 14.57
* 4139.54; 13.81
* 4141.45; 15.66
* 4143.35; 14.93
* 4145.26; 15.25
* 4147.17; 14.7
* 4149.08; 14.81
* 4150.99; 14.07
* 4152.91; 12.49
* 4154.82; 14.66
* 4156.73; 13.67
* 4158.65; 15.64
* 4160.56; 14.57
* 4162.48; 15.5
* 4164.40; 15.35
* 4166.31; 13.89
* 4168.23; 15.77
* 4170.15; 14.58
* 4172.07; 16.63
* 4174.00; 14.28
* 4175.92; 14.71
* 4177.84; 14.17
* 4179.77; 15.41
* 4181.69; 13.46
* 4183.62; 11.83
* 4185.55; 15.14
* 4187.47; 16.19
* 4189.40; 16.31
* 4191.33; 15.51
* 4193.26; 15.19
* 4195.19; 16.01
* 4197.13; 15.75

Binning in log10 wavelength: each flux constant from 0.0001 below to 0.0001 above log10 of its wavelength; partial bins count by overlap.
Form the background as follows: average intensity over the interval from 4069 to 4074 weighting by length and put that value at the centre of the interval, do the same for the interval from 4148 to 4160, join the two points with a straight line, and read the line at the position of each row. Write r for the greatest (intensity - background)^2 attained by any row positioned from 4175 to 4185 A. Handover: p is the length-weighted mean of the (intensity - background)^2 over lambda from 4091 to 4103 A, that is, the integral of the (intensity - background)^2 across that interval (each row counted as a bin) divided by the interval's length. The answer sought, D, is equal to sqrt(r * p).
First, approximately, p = 3.85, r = 4.4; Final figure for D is 4.1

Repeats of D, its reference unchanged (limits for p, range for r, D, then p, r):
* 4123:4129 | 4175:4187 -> 1.7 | 0.68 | 4.4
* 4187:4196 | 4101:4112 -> 4.2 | 4.04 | 4.3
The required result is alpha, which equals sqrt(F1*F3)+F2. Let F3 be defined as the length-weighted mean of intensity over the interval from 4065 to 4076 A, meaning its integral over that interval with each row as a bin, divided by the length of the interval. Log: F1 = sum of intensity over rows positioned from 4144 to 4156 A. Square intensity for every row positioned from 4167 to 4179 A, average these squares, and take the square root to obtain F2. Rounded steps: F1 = 86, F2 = 15.0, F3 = 14.5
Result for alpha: 50.4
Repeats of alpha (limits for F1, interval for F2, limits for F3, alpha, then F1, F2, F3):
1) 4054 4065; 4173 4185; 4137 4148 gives 50.7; 91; 14.0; 14.8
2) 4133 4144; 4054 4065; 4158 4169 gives 52.4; 92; 15.2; 15.1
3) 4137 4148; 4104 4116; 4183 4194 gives 52.0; 89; 15.3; 15.1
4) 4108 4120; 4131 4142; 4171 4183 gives 53.2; 98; 15.2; 14.7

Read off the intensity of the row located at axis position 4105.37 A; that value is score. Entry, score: 13.45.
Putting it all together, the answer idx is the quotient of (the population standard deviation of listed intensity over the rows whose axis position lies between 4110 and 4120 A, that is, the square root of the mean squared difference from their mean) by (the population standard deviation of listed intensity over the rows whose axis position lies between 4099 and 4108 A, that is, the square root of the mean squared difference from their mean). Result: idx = 1.37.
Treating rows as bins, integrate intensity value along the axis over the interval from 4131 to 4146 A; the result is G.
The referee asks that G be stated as 227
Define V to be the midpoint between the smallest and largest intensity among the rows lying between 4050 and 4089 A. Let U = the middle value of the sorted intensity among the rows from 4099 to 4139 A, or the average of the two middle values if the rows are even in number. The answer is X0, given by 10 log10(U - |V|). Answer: -2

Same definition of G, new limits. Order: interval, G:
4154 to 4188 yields 501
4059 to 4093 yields 496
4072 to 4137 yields 962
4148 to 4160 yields 171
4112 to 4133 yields 333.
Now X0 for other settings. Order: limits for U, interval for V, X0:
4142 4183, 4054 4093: -4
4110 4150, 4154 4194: 0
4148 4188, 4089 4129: -20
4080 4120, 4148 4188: -8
